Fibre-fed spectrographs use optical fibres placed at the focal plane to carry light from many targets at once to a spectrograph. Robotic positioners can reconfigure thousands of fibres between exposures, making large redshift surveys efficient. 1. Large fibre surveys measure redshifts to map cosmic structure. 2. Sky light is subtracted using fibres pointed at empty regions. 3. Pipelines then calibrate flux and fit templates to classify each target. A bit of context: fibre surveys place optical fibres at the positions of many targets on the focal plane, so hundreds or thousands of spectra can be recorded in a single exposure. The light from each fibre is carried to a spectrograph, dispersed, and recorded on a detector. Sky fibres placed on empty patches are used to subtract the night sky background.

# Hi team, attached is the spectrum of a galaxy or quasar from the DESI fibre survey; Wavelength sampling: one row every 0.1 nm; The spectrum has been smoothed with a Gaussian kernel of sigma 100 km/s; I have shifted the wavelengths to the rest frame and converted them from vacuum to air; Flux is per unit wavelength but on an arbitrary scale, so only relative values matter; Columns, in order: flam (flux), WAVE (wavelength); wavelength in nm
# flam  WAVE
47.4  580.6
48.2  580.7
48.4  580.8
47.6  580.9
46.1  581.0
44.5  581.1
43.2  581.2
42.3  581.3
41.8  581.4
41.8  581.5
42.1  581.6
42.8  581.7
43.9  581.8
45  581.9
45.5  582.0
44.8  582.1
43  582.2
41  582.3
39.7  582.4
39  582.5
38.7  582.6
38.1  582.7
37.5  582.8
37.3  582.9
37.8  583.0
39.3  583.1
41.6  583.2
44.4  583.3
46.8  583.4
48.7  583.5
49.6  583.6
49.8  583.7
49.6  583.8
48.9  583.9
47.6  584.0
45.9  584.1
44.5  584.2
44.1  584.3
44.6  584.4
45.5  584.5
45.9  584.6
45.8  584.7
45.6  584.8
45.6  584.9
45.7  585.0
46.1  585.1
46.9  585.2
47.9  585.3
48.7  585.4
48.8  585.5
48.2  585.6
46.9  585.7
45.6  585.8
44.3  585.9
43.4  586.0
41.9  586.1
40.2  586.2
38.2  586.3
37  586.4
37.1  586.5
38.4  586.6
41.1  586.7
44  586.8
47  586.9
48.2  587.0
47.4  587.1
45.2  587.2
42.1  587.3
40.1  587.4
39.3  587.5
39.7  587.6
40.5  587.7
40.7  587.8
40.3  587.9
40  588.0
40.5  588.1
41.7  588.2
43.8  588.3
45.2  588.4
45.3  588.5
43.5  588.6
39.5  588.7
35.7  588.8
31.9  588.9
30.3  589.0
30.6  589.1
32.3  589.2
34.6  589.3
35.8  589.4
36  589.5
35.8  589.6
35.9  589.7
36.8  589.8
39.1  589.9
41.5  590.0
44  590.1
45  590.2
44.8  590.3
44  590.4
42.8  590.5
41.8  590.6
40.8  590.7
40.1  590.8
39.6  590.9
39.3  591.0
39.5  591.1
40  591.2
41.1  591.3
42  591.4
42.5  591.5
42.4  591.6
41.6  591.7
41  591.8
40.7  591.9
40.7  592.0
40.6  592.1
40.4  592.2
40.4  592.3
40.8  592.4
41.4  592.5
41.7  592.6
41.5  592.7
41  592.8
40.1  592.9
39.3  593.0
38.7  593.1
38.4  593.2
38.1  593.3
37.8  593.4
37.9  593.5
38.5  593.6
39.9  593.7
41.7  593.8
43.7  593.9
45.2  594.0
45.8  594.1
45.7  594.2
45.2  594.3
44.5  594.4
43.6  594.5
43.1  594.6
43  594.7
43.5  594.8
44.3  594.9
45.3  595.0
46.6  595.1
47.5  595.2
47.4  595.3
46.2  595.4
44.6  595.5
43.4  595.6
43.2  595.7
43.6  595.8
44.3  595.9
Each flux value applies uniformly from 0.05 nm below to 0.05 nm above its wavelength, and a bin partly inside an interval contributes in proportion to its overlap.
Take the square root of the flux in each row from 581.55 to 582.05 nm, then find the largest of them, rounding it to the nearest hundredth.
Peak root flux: 6.75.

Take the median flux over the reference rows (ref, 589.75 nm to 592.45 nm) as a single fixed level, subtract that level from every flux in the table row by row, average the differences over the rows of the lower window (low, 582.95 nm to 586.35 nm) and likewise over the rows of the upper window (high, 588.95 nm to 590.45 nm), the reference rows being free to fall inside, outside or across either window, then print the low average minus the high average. 7.7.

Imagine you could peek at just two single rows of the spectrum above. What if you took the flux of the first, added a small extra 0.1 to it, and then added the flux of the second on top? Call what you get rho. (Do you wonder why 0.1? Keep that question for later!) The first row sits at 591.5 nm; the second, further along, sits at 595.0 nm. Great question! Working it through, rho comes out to 88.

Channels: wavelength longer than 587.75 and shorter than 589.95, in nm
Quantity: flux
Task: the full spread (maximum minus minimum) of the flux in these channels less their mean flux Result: -23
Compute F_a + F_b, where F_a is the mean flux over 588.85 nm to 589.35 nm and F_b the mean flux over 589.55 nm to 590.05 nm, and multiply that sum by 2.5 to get 174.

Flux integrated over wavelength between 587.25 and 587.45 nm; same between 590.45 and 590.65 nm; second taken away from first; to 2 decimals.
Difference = -0.24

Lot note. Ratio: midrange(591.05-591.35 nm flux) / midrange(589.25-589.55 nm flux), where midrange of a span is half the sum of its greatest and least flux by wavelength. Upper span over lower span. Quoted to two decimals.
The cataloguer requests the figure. 1.14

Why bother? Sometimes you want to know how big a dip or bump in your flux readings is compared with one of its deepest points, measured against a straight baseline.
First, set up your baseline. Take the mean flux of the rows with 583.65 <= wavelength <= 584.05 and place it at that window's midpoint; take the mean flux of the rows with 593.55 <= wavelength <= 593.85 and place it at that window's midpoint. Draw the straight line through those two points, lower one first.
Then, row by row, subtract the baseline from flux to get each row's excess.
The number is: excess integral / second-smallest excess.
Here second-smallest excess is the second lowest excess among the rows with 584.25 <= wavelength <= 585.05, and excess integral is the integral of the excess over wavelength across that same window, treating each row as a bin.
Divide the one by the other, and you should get 0.60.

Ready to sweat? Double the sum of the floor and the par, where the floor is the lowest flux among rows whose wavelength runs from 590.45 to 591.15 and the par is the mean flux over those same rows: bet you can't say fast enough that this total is 160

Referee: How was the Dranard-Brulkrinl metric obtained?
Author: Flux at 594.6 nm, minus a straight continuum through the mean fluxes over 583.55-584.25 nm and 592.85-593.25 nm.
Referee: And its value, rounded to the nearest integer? 5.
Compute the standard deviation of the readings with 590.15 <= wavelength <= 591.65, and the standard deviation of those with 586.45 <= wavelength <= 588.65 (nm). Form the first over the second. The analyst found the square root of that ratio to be 0.78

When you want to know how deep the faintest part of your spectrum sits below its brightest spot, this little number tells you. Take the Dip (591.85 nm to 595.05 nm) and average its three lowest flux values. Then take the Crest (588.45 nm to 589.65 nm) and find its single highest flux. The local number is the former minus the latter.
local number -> -7.4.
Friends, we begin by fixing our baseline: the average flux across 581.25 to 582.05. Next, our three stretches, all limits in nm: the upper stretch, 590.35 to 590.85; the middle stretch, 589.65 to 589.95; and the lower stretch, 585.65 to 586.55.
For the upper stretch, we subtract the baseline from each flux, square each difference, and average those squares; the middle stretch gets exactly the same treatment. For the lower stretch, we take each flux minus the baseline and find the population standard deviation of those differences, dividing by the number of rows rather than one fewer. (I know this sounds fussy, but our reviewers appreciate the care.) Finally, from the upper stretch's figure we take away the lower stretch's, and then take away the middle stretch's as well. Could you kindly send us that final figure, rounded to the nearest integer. -36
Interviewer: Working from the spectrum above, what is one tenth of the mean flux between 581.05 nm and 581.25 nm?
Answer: 4.4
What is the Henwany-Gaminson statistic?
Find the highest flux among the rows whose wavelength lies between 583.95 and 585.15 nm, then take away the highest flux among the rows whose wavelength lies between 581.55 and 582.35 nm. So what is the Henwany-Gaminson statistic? 2.1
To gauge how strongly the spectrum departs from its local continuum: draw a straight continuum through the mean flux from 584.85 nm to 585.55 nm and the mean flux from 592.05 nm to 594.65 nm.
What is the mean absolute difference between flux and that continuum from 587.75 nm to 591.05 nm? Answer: 5.0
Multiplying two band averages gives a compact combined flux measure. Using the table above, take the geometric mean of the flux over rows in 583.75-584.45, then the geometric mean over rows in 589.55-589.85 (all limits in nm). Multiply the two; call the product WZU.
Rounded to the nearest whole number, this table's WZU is 1678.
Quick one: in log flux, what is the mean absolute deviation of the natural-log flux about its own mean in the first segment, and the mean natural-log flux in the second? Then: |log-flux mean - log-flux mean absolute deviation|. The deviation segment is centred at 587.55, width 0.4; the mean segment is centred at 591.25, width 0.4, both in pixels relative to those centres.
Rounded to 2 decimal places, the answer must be 3.69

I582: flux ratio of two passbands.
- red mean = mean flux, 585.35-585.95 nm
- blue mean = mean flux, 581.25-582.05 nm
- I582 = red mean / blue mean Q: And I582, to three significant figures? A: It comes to 1.09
